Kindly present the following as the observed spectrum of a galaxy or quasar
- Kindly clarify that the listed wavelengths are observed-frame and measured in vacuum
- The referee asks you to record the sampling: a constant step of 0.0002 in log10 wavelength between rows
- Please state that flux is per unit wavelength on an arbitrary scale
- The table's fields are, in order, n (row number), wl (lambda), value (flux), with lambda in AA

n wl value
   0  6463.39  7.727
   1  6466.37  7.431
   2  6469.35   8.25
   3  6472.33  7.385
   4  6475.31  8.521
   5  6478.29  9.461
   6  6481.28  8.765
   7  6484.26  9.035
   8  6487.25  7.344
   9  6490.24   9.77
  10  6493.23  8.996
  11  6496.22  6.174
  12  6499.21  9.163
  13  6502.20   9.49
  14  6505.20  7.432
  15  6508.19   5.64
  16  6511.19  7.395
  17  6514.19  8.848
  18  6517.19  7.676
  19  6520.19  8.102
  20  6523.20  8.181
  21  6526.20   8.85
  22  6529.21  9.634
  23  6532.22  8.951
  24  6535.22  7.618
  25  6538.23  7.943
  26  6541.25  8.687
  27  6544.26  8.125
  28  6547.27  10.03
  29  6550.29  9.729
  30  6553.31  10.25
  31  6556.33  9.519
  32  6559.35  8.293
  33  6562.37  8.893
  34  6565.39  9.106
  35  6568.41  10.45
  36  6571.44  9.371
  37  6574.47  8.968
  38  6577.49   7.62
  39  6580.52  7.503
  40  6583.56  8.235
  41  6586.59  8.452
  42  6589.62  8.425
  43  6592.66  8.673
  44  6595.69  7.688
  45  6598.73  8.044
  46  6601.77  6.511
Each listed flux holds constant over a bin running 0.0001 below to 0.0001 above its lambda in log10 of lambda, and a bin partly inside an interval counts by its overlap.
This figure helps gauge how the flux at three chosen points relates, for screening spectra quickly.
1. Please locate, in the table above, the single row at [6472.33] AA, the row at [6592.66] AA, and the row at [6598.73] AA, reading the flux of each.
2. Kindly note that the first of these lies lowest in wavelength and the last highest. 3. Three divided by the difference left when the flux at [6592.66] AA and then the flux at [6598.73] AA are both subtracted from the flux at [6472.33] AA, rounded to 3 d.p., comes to -0.321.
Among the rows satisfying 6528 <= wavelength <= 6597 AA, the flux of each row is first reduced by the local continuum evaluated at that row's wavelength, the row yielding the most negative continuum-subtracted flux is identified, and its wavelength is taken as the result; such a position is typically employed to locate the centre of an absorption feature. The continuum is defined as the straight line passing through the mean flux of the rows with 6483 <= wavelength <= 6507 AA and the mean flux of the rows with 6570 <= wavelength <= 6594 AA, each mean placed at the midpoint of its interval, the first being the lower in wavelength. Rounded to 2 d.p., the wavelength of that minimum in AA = 6580.52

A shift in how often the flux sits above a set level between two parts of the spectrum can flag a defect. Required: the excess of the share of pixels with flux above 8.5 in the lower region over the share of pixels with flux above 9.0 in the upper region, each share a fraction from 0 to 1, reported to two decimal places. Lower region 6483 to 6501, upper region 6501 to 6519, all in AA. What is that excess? 0.50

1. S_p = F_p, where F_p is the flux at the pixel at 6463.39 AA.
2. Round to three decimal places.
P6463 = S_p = 7.727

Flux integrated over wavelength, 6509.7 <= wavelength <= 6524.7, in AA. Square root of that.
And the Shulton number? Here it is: 10.98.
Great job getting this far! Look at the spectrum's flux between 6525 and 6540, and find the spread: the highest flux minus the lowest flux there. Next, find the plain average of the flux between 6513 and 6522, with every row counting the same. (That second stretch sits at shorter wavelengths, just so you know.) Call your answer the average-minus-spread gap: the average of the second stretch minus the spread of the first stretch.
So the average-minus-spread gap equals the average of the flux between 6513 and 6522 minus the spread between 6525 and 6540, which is 6.2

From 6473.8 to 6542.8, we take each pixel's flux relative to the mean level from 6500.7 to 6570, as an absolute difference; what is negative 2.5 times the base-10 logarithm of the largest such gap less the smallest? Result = -1.2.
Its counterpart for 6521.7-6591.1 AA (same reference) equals -0.6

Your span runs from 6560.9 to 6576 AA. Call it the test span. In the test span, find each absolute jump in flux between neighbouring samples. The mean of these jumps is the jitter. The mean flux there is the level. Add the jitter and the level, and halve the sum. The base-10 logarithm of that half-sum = 0.704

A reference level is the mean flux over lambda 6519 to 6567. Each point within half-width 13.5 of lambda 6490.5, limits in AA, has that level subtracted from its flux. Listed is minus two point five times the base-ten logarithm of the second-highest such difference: 0.5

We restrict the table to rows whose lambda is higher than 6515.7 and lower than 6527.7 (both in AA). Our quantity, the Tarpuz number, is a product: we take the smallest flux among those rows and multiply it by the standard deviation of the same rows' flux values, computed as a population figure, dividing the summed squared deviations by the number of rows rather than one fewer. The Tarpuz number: 3.2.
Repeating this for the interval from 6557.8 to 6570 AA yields 6.5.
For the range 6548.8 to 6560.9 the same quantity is 6.0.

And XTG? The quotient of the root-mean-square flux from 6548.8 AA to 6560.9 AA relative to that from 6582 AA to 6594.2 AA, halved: 0.561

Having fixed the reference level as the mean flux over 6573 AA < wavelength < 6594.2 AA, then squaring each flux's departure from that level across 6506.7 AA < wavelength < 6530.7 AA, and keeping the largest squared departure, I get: 7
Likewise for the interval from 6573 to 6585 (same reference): 1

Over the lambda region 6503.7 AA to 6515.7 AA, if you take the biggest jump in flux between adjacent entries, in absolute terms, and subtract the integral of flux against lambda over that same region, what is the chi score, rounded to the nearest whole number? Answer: -86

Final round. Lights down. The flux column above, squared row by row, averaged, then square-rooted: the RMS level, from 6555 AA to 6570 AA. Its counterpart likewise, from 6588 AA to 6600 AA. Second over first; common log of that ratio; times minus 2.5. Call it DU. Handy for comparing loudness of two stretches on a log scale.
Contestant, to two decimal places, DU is 0.13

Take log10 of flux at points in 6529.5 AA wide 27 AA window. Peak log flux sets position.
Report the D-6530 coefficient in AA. 6529.21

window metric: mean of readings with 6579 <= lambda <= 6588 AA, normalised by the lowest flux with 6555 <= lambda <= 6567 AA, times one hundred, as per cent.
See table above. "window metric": 97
